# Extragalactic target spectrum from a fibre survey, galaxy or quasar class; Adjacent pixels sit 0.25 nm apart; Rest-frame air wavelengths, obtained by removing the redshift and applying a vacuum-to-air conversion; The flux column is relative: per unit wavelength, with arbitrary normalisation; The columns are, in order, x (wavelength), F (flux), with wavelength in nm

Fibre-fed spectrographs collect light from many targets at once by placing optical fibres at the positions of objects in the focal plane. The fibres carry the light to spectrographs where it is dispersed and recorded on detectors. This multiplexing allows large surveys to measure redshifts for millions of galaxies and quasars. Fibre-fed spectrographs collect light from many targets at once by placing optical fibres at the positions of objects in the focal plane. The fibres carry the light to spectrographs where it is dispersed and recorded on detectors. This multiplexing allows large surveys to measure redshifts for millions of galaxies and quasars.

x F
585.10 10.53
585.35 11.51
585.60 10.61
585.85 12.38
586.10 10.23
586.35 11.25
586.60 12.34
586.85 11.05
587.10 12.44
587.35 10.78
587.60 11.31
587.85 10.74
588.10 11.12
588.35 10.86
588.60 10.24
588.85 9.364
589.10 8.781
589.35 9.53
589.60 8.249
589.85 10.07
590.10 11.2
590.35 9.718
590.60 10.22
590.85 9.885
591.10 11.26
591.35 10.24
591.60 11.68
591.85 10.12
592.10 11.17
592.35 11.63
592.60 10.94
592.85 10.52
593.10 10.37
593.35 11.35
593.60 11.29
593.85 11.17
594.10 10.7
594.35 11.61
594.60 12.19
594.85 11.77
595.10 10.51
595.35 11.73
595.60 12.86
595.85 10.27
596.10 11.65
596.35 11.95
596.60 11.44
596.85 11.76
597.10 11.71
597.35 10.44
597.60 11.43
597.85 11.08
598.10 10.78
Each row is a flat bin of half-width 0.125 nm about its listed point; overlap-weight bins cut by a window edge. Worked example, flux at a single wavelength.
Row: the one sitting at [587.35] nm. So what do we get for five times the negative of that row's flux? -53.9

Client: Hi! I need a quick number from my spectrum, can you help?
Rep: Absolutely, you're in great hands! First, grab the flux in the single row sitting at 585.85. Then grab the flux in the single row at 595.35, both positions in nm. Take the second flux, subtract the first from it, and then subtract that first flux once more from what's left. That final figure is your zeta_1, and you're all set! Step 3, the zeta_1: -13.0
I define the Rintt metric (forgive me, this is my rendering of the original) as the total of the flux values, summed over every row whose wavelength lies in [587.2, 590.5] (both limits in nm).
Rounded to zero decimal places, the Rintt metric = 132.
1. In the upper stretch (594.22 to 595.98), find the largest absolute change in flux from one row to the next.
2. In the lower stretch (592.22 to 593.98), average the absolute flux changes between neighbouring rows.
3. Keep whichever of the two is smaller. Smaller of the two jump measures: 0.40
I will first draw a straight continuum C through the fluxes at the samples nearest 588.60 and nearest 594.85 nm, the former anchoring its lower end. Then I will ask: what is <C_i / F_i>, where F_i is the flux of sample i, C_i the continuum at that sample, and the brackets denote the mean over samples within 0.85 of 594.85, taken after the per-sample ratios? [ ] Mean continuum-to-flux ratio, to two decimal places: 1.02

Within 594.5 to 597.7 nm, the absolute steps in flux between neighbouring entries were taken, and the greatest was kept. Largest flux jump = 2.59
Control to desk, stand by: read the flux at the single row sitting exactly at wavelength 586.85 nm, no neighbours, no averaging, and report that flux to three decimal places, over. 11.050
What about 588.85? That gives 9.364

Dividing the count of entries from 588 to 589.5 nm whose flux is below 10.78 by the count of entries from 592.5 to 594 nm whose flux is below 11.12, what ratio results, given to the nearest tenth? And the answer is 1.3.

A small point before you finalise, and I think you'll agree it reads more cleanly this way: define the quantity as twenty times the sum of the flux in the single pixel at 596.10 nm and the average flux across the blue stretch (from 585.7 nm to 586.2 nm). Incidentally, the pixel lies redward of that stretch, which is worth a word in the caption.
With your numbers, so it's 459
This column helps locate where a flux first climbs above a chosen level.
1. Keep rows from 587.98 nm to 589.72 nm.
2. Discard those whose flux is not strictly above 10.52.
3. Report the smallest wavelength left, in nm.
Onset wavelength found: 588.10 nm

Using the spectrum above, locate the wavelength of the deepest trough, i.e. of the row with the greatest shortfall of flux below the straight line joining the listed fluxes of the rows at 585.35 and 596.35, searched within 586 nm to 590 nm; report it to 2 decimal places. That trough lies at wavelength 589.60 nm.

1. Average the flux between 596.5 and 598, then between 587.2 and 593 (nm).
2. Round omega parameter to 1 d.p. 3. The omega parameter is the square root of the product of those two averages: 10.9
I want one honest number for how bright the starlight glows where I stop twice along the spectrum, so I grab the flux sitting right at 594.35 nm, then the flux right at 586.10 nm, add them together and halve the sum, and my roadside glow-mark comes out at 10.9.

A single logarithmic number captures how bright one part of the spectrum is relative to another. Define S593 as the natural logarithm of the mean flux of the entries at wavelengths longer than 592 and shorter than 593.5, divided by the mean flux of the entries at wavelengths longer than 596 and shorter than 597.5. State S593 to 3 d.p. -0.044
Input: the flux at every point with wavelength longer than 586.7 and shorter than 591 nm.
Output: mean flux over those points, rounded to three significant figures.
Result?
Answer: 10.3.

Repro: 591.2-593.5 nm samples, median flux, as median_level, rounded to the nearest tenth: 10.9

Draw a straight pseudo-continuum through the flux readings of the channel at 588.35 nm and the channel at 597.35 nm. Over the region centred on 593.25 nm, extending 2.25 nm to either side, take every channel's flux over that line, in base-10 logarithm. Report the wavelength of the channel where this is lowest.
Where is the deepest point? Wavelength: 591.85 nm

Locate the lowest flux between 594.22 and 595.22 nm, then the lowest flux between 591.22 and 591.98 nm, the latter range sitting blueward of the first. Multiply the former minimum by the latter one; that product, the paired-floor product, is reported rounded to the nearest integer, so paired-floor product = 106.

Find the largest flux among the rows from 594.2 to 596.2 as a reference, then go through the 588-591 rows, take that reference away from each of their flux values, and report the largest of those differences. -1.7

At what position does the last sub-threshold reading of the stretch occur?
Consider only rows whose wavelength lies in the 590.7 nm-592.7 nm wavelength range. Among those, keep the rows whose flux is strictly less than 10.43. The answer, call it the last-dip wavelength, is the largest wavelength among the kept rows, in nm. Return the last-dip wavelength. 591.85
